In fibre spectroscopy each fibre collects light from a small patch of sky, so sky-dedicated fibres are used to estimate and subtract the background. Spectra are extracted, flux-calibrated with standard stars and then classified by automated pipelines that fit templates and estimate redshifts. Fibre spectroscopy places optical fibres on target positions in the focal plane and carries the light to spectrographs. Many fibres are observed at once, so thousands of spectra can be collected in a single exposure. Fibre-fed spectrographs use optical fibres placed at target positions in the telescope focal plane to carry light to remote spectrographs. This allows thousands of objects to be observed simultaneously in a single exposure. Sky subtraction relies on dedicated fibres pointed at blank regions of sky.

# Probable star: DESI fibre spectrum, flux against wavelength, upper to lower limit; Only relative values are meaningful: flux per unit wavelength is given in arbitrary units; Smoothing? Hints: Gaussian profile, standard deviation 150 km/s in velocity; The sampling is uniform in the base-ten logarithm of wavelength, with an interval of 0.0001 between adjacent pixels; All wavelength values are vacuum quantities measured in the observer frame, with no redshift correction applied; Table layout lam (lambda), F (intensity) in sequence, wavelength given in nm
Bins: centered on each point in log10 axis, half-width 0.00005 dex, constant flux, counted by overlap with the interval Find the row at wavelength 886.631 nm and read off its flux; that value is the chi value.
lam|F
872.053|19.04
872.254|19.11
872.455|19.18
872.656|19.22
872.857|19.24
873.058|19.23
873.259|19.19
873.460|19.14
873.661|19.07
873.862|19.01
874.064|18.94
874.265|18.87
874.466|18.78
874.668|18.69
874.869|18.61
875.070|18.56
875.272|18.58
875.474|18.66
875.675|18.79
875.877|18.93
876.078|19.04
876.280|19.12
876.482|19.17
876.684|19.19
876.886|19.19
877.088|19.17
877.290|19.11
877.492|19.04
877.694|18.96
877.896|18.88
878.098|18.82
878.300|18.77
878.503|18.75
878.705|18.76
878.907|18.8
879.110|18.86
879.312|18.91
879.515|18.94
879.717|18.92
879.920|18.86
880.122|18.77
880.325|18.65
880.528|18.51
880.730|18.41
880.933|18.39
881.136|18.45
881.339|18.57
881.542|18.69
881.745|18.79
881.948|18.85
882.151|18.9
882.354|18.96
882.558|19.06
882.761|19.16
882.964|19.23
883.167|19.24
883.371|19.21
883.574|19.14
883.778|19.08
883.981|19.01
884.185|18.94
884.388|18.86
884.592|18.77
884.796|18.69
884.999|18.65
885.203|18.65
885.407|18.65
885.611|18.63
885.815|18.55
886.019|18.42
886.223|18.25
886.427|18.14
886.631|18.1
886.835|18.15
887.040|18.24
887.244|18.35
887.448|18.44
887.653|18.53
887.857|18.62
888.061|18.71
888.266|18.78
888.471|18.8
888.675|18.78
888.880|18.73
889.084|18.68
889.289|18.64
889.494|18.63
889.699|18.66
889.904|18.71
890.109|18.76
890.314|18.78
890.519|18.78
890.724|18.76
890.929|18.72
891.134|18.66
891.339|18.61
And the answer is 18.1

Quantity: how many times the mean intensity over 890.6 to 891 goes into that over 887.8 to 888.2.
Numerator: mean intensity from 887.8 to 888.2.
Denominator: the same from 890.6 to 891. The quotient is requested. 0.996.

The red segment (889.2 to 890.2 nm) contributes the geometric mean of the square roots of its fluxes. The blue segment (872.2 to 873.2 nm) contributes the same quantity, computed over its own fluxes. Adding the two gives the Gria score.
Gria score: 8.70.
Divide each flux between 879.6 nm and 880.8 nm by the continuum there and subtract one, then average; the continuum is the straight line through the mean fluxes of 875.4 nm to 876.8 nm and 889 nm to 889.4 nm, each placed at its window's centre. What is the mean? -0.010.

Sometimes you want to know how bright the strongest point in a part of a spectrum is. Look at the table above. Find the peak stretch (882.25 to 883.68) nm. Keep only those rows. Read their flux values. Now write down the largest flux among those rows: 19.24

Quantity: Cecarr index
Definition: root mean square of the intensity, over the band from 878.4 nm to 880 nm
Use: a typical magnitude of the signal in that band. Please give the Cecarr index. 18.85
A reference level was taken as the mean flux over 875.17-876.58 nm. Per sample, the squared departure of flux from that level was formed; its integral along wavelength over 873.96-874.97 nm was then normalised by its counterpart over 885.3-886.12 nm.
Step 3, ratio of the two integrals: 0.29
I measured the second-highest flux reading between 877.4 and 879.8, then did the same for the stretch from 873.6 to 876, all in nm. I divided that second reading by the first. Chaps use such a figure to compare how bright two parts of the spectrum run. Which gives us 1.00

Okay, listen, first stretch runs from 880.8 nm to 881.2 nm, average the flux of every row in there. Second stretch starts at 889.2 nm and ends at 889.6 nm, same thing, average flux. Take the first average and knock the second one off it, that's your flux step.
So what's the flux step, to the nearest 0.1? -0.2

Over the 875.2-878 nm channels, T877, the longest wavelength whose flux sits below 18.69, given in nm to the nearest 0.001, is 875.474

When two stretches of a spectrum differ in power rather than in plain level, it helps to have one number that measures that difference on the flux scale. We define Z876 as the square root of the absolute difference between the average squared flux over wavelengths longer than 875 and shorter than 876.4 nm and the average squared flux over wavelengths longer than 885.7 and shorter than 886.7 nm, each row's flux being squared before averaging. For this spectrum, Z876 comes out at 4.4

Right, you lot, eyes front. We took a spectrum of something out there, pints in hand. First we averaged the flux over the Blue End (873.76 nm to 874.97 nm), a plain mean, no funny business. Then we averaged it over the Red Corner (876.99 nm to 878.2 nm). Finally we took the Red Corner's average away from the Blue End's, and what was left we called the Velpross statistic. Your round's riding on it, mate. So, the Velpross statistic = -0.18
